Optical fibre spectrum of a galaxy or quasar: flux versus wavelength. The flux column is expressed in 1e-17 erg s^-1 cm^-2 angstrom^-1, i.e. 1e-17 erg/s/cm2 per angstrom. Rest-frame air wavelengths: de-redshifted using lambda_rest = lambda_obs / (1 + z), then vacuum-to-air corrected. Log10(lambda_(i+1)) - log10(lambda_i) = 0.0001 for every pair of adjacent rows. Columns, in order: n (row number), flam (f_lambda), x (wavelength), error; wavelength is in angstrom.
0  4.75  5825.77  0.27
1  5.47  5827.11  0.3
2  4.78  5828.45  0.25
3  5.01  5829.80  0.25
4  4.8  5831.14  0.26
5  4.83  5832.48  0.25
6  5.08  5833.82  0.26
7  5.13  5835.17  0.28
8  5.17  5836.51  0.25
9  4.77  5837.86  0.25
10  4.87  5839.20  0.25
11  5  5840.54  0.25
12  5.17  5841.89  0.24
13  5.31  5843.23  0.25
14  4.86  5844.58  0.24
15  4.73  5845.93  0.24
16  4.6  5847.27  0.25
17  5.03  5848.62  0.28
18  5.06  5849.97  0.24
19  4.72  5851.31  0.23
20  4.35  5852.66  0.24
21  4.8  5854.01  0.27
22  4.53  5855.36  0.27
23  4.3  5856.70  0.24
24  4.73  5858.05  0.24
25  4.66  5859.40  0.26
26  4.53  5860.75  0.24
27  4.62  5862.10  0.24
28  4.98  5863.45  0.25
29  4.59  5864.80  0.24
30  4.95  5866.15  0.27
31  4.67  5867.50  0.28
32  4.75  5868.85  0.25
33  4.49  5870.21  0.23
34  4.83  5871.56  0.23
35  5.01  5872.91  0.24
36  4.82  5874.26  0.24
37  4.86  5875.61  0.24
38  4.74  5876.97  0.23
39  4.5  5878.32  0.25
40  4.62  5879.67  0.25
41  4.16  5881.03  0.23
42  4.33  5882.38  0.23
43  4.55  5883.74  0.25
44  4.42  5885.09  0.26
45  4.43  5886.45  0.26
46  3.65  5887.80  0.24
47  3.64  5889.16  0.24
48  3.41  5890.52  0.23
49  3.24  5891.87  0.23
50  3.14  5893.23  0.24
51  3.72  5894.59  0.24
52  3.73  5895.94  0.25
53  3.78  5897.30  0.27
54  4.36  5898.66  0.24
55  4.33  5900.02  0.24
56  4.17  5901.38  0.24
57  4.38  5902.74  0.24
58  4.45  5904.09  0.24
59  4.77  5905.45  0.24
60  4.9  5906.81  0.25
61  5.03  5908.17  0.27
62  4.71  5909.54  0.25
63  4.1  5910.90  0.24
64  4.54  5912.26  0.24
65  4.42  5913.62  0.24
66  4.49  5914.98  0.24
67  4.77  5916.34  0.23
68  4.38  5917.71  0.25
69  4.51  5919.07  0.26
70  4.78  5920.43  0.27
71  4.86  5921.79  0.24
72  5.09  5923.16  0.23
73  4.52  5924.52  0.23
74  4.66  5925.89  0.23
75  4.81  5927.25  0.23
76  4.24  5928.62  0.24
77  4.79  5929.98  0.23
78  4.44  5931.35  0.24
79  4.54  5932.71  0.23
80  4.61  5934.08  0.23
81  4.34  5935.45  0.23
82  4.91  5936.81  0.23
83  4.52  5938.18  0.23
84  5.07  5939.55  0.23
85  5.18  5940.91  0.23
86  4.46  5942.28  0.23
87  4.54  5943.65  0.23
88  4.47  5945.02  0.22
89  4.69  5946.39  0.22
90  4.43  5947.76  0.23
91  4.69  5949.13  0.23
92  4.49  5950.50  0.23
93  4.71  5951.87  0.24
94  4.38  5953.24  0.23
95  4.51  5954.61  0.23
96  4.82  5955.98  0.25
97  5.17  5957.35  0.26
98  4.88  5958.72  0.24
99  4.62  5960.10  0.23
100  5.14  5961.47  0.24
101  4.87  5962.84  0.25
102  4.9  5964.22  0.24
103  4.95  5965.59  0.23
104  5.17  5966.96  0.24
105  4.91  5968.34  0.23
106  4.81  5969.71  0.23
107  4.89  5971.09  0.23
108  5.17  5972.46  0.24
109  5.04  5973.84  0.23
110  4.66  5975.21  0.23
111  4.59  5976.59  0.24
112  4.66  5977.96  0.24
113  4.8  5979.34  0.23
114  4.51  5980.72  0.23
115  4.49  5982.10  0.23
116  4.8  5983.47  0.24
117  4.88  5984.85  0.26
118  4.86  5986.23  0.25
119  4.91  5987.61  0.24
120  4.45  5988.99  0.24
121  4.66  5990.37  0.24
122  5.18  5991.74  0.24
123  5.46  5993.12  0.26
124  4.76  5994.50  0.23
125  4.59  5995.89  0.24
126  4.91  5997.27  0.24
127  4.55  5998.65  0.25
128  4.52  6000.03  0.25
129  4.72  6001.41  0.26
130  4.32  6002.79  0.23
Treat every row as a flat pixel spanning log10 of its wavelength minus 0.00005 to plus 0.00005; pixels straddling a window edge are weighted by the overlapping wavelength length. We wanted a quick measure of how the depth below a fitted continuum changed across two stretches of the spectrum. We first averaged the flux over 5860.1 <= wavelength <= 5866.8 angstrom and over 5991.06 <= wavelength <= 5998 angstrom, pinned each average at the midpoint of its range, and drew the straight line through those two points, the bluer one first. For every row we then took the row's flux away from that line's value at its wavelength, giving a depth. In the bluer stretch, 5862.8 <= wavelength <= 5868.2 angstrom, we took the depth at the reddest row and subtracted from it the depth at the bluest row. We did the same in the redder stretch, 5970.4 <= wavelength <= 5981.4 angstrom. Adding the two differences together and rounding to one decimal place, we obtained 0.7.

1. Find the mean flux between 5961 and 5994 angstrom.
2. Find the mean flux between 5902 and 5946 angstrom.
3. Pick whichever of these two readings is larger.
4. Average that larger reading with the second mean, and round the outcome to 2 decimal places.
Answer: 4.75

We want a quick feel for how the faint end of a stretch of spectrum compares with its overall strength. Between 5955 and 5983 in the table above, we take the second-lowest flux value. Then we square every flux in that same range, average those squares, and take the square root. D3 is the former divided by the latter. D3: 0.93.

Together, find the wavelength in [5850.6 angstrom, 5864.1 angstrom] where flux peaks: 5863.45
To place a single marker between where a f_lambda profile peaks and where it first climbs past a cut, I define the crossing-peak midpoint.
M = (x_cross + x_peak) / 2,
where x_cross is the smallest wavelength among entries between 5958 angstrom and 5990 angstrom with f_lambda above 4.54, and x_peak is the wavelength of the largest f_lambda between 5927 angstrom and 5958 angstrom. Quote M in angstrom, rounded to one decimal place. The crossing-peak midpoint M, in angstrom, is 5949.8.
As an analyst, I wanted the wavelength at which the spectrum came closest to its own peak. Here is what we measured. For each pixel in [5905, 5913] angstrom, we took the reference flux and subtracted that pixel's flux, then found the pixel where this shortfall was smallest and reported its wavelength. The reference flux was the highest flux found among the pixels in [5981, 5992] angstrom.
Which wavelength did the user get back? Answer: 5908.17 angstrom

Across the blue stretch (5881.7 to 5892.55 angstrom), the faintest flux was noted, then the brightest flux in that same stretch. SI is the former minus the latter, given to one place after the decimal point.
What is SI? -1.3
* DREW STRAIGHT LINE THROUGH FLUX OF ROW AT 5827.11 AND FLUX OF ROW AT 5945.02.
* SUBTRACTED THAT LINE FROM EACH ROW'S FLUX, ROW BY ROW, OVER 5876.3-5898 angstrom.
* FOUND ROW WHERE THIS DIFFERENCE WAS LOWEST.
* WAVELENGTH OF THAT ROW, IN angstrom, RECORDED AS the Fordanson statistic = 5893.23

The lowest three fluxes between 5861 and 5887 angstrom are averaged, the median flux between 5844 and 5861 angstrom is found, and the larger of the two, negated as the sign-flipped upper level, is -4.7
